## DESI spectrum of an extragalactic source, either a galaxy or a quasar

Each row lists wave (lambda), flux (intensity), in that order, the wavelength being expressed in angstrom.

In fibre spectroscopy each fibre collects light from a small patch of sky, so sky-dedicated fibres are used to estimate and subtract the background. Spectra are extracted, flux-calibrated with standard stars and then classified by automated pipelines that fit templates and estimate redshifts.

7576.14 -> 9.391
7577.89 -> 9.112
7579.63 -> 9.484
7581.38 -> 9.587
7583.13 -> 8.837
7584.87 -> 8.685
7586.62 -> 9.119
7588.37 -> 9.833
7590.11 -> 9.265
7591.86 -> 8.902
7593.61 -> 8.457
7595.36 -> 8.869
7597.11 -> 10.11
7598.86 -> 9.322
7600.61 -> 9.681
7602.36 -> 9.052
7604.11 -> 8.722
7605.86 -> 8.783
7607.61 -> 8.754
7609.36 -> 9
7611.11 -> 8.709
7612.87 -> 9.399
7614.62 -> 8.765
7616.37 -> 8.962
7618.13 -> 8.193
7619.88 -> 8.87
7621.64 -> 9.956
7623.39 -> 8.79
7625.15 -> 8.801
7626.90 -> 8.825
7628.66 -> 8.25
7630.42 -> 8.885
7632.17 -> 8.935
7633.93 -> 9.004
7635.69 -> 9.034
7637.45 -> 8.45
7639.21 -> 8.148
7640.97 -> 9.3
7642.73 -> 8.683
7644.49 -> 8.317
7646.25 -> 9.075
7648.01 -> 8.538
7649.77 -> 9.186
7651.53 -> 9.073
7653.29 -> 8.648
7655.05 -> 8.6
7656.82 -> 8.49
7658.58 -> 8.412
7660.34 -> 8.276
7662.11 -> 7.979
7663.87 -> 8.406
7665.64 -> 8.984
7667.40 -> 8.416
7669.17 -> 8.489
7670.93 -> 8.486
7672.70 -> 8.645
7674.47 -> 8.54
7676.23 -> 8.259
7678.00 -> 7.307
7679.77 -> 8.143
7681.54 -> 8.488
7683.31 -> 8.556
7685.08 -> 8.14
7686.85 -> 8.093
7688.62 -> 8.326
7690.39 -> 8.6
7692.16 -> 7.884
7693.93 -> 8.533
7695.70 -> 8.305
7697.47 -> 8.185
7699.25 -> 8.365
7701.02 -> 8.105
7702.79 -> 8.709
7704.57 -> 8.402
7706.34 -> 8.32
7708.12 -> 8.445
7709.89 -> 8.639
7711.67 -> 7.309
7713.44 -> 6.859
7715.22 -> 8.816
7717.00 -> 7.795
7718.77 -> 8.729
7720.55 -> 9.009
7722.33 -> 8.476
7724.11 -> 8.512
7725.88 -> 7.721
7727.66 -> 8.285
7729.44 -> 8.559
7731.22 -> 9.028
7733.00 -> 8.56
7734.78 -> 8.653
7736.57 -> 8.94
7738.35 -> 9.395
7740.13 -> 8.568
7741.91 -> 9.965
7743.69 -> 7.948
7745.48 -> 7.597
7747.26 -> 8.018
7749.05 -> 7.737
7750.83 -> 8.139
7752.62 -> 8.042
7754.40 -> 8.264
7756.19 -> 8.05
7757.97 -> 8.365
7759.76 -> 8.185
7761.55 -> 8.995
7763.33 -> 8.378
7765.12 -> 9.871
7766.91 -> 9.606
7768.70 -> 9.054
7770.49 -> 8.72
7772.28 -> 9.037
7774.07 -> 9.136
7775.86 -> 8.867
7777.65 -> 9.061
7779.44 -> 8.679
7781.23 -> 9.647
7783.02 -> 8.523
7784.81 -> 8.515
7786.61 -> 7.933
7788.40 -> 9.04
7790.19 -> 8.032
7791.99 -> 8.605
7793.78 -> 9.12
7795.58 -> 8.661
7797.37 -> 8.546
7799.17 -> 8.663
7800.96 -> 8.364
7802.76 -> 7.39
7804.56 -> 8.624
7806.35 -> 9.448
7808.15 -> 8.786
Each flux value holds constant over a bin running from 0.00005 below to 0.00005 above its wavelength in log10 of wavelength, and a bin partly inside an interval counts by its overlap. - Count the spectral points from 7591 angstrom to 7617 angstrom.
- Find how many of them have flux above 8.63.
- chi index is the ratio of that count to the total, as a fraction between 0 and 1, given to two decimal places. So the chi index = 0.93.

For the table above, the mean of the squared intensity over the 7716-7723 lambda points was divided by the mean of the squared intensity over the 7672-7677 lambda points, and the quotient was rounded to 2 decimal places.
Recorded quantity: 1.01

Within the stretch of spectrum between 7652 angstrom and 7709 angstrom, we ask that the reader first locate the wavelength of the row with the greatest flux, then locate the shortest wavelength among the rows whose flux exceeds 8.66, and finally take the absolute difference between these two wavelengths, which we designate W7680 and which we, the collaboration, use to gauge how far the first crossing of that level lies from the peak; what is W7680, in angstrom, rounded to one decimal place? 0.0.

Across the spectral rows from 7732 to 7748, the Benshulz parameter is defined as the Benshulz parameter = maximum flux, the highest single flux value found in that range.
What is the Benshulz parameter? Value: 9.965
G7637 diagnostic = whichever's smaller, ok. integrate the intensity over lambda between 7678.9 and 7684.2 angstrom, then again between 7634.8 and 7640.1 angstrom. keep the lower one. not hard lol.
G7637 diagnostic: 44.5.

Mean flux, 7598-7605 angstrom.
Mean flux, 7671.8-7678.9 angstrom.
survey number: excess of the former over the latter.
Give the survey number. 1.0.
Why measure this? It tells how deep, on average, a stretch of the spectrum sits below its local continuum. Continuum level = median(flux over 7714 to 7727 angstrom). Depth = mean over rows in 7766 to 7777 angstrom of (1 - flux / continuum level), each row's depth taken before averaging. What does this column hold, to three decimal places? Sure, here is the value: -0.066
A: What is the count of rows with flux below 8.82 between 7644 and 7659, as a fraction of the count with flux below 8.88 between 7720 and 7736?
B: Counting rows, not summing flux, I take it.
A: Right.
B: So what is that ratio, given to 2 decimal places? 0.86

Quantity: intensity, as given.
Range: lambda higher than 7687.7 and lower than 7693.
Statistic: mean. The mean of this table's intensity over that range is 8.27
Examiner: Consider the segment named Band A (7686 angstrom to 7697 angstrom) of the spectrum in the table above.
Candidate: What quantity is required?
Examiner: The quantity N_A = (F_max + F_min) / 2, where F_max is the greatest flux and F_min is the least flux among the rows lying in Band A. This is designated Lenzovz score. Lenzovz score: 8.24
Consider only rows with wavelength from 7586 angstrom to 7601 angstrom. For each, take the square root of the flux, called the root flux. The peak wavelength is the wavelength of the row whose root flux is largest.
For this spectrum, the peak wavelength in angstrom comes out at 7597.11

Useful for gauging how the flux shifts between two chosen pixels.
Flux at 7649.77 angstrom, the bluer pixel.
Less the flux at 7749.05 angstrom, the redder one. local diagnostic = 1.4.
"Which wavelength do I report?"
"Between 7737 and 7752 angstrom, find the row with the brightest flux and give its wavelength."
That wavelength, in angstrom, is 7741.91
